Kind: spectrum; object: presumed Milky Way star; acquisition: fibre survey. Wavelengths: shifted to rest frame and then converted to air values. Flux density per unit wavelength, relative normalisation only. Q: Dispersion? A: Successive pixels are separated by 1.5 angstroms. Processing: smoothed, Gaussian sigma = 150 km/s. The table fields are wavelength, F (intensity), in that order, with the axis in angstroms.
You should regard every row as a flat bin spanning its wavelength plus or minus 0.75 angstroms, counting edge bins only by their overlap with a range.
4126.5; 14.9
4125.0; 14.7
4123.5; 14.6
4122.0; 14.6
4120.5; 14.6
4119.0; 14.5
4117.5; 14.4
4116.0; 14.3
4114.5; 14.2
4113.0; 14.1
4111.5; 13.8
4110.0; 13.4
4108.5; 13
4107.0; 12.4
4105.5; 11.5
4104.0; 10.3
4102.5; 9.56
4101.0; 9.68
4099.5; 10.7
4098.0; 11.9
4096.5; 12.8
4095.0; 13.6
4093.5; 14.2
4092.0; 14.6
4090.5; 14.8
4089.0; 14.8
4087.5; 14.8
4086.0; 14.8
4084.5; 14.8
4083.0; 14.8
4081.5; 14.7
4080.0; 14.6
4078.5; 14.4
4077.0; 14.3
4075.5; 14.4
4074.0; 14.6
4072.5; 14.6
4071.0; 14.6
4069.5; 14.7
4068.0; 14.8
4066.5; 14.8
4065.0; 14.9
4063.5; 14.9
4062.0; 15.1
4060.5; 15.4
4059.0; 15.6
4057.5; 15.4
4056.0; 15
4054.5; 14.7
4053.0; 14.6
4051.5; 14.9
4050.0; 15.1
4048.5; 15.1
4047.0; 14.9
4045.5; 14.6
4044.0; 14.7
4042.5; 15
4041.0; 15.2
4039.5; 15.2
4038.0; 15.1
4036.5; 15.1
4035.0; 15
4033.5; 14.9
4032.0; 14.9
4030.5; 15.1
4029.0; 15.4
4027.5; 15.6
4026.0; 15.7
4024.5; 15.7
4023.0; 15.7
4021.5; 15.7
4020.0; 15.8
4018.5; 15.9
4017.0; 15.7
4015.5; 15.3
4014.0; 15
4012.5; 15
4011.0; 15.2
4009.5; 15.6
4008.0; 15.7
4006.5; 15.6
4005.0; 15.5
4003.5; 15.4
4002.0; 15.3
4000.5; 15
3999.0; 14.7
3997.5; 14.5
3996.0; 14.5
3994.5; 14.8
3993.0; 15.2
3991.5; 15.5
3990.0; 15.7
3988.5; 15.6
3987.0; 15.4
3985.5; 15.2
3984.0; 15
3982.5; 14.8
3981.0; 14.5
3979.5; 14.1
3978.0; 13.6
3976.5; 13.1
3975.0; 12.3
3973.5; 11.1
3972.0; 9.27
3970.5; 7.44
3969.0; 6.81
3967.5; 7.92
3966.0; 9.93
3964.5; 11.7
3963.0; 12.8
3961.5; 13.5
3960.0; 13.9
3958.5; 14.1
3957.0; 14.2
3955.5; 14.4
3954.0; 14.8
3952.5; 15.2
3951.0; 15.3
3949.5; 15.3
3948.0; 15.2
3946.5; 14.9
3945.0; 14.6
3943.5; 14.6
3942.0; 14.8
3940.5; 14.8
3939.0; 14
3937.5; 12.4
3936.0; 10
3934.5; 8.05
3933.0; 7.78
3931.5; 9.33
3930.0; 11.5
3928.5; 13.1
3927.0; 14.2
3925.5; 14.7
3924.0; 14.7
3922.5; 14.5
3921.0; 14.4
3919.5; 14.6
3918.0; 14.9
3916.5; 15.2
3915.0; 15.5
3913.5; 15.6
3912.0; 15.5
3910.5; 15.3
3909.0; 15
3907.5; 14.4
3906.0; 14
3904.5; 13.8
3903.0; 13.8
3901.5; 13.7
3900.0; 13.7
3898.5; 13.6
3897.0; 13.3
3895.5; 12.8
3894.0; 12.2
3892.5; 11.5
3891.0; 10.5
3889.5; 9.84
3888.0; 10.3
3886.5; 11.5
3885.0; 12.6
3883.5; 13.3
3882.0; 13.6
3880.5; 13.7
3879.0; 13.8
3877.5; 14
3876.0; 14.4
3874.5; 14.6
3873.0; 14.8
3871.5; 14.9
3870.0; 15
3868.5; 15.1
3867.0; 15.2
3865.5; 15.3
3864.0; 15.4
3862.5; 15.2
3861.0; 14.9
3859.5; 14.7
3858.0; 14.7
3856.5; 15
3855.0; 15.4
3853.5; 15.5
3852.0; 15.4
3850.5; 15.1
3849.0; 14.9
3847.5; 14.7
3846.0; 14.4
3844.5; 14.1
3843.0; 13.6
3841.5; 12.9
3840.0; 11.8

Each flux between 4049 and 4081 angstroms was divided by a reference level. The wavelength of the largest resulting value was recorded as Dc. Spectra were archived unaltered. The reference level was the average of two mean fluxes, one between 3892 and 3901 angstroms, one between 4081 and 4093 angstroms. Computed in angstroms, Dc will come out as 4059.0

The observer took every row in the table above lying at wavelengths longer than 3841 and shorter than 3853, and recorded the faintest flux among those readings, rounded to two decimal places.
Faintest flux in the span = 12.90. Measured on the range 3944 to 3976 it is 6.81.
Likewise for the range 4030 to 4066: 14.60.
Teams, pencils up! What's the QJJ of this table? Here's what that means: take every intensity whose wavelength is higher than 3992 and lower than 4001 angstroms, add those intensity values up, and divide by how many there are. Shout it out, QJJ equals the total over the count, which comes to 14.8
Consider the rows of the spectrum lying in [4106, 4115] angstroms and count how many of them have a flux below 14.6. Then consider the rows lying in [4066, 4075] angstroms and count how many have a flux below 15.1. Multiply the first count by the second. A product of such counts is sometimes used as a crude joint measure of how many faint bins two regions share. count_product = 36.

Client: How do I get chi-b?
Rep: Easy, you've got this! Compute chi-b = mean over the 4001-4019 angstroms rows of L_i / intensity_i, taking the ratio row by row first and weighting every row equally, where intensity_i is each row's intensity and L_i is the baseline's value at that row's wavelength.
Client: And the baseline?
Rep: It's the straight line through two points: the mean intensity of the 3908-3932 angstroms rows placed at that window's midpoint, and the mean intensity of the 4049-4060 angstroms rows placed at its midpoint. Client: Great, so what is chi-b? 0.96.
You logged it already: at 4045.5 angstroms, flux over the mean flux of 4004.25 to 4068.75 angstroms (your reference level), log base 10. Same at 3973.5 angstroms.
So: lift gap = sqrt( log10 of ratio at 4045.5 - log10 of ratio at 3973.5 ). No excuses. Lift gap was 0.35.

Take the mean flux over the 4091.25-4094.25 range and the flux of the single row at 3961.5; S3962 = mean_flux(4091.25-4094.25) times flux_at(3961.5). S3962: 194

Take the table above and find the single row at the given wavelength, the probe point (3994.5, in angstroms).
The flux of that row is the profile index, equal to 14.8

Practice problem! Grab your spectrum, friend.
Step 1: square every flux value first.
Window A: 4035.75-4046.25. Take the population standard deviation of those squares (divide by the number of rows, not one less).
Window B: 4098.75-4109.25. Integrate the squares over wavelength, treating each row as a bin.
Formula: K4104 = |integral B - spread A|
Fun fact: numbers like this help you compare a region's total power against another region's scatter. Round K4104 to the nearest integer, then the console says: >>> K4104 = 1284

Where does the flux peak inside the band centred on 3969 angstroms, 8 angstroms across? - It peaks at 3966.0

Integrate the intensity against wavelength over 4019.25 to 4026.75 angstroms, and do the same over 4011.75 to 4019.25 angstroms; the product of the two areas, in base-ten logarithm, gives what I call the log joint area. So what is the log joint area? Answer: 4.13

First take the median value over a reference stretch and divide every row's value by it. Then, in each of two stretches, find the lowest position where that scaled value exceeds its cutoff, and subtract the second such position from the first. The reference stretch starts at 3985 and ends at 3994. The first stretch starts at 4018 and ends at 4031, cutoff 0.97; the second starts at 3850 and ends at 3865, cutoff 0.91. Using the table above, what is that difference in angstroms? 168.0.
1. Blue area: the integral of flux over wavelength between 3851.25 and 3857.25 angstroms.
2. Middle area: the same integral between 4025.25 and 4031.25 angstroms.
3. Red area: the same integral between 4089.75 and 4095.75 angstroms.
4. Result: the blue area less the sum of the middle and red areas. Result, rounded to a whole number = -87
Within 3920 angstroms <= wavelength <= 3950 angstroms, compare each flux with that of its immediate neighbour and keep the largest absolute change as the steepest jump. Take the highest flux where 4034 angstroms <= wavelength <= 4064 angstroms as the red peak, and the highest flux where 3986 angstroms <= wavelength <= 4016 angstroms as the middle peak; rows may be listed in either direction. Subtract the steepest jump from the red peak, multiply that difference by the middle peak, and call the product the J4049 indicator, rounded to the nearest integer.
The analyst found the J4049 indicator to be 207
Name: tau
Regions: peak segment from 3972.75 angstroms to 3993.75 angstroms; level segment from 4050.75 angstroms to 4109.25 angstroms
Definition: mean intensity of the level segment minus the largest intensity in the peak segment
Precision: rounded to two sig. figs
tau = -1.8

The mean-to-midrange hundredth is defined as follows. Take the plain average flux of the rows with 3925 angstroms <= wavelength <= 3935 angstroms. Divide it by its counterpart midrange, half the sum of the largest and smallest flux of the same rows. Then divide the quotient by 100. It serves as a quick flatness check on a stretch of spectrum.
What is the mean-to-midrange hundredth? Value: 0.0100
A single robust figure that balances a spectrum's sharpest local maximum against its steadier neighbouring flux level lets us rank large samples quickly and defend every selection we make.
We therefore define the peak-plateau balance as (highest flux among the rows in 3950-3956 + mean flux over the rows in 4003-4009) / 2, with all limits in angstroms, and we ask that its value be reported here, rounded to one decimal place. 15.4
